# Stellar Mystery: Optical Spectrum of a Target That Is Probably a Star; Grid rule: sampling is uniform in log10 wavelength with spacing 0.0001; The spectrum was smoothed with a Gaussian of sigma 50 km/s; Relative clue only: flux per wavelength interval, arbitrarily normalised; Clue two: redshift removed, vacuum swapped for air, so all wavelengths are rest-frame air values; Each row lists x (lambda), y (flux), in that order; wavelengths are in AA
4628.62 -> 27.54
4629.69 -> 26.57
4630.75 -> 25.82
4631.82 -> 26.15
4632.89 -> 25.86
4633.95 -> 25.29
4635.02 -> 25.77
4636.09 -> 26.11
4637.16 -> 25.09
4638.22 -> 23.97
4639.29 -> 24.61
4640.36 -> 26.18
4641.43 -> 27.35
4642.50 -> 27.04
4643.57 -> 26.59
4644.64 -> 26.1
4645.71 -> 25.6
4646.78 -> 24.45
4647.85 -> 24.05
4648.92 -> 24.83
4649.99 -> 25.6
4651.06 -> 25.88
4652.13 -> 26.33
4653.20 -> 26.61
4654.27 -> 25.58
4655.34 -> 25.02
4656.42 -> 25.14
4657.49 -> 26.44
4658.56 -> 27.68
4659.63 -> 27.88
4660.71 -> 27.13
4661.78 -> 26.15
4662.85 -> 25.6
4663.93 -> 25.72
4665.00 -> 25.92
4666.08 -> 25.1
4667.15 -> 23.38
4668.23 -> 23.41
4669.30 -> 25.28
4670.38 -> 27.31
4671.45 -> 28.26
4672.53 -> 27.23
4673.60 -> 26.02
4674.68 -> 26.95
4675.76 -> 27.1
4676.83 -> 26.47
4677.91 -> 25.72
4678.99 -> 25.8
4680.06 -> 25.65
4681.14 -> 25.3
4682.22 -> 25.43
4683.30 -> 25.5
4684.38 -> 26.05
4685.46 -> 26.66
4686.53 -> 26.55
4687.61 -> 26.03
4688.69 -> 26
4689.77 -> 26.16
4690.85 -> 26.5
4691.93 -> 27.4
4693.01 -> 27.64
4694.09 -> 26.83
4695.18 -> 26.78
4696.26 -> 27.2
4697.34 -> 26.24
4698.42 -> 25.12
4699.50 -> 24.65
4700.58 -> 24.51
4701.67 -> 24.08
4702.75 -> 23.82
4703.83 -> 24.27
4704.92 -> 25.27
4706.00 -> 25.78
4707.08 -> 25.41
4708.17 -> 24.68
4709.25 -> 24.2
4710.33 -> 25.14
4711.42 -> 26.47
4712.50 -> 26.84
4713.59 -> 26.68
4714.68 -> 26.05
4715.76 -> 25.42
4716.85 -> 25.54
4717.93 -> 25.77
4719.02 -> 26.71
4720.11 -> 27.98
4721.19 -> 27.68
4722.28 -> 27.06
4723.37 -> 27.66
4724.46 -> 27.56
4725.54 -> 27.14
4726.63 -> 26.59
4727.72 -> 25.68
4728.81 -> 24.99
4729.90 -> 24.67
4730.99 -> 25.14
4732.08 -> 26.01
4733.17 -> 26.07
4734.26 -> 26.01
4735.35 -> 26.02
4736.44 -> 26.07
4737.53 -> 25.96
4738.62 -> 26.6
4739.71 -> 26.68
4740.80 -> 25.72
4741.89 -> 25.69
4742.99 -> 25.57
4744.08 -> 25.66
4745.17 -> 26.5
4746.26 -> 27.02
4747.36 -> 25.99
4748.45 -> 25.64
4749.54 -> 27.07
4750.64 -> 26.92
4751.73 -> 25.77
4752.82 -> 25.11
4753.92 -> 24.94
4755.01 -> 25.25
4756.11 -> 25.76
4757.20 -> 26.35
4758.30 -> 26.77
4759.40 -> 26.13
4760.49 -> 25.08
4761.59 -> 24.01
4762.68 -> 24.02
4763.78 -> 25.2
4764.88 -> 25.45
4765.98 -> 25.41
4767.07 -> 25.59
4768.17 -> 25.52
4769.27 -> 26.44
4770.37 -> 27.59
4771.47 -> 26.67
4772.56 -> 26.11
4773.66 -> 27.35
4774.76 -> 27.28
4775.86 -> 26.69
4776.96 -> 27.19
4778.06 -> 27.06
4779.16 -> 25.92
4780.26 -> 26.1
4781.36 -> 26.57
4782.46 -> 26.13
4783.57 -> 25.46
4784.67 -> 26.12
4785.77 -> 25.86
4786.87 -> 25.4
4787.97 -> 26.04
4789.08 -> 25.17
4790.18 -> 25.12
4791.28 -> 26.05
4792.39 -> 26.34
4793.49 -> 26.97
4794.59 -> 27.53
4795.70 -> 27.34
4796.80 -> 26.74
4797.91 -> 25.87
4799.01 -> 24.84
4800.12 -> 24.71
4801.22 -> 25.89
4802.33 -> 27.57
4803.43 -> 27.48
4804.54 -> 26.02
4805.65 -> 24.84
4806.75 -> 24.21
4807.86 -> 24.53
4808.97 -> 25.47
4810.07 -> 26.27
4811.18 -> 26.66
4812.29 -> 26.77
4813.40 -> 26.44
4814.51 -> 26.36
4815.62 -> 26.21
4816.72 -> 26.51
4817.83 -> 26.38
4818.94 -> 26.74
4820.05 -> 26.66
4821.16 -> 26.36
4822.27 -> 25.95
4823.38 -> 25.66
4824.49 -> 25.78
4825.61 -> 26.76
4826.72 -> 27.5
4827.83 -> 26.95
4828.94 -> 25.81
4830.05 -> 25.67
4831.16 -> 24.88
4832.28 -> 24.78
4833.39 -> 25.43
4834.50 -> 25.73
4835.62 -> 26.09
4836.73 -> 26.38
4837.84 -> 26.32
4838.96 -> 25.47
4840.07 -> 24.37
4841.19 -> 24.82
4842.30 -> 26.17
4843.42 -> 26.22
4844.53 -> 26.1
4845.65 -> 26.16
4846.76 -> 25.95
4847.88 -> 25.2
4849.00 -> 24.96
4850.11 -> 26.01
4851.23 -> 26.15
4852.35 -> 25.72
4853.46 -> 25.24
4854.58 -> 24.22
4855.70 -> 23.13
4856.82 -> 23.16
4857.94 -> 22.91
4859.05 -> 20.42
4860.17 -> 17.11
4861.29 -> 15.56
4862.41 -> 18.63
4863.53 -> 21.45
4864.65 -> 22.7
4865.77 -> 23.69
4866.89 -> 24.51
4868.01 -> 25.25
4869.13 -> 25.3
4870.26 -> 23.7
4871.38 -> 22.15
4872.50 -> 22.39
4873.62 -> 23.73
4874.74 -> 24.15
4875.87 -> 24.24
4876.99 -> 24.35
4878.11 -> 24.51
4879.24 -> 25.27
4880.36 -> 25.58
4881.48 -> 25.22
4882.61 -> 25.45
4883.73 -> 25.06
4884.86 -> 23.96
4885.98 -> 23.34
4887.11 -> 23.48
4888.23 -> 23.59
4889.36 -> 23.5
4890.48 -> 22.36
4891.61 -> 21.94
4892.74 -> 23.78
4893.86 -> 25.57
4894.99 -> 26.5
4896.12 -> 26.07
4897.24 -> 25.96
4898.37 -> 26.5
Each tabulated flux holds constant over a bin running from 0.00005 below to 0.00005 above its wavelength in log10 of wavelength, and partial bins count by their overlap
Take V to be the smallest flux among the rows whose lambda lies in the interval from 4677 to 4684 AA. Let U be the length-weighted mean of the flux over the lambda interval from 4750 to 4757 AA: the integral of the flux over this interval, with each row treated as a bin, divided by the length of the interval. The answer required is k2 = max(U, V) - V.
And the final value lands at 0.4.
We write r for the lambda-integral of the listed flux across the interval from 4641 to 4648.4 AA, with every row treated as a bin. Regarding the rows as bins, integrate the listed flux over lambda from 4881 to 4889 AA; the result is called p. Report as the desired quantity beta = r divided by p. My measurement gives 0.99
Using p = 194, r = 191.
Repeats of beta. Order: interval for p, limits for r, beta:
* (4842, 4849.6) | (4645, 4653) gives 1.03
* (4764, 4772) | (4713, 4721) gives 1.01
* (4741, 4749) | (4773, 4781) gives 1.03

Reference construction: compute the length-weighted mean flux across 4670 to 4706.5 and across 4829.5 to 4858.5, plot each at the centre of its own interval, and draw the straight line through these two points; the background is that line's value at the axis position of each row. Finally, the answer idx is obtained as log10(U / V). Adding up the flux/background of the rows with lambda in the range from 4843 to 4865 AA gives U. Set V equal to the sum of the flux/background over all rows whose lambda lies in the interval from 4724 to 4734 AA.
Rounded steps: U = 19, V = 9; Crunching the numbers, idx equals 0.31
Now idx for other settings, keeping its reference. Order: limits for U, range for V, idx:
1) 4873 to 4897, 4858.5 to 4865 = 0.65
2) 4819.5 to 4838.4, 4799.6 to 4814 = 0.12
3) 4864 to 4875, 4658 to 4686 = -0.44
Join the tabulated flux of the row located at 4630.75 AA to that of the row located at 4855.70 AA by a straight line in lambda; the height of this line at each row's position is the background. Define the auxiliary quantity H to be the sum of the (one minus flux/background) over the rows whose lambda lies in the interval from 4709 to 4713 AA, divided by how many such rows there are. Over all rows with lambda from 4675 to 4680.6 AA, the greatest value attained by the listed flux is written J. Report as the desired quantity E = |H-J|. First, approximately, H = -0.032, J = 27.1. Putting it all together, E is 27.1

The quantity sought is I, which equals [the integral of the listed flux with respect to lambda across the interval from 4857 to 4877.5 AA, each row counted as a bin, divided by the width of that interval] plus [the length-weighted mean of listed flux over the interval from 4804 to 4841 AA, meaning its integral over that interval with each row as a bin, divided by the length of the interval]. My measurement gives 48.3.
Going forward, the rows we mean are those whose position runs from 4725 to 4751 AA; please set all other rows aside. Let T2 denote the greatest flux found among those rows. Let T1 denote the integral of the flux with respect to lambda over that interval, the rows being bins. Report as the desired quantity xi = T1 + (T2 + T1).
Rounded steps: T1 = 677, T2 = 27.14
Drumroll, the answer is 1382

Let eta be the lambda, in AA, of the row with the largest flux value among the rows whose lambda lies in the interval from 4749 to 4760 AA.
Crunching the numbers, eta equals 4749.54 AA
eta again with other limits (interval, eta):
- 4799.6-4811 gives 4802.33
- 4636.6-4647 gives 4641.43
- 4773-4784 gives 4773.66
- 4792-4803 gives 4802.33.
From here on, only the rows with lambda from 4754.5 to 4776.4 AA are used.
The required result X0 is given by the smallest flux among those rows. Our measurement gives 24.01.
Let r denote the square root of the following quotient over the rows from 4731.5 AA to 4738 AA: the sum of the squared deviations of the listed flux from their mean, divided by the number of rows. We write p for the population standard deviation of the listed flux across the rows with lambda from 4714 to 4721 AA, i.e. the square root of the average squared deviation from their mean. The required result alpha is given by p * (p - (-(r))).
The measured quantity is 0.8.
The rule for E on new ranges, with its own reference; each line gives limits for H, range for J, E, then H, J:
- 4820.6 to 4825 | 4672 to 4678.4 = 27.3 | -0.103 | 27.23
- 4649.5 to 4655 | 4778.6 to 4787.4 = 26.6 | -0.017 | 26.57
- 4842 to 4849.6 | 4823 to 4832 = 27.6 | -0.111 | 27.5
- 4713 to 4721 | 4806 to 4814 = 26.8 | -0.061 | 26.77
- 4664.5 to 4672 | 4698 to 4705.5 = 25.3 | -0.006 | 25.27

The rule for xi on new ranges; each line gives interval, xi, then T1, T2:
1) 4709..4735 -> 1392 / 682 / 27.98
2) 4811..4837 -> 1389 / 681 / 27.5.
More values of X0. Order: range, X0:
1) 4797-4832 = 24.21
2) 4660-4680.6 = 23.38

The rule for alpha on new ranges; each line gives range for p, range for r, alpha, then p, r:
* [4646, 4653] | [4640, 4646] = 1.1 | 0.81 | 0.6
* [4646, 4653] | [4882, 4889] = 1.3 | 0.81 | 0.8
